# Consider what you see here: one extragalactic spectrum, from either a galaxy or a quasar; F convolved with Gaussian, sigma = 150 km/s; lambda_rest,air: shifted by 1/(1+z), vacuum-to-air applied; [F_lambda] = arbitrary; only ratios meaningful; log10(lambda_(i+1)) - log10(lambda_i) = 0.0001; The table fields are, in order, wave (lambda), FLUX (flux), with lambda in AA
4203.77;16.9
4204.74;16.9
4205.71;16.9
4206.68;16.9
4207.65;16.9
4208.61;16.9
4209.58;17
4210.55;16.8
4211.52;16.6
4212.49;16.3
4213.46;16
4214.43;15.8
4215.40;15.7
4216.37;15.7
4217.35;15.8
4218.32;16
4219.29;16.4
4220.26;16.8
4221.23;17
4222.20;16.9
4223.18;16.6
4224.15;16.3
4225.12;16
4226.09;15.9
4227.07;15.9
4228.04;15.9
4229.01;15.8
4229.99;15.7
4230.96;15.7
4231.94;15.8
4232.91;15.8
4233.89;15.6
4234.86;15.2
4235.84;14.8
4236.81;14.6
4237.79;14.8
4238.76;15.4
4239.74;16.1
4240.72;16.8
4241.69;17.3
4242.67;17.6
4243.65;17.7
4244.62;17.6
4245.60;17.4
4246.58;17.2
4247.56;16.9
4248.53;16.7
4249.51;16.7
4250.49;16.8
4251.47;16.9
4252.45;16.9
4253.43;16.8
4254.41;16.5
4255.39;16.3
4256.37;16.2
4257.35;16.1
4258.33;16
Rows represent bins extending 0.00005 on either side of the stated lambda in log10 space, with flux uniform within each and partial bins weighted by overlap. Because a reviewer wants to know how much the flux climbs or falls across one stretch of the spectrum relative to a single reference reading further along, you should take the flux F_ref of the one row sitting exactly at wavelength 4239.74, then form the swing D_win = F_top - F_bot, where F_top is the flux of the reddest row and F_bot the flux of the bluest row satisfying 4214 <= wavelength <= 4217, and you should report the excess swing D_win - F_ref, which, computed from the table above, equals -16.2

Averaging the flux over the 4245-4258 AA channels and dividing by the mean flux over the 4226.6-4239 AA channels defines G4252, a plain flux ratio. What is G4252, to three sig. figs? 1.08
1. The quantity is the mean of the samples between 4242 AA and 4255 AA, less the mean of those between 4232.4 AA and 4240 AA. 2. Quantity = 1.8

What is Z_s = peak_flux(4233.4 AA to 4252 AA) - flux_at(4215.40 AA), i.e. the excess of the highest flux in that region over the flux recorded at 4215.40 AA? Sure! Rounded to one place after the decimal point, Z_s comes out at 2.0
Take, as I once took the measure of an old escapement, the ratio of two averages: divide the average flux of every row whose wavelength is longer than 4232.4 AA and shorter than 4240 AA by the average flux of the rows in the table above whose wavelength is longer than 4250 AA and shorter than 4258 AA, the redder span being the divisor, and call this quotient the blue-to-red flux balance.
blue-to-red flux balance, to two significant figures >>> 0.92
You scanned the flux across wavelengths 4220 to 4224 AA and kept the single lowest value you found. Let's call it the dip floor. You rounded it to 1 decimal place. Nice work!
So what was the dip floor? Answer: 16.6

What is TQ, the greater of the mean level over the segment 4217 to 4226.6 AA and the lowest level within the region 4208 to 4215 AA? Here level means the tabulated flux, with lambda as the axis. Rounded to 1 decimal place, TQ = 16.4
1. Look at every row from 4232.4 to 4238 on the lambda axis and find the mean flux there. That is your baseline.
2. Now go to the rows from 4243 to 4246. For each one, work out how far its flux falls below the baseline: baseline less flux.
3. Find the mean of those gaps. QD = -2.4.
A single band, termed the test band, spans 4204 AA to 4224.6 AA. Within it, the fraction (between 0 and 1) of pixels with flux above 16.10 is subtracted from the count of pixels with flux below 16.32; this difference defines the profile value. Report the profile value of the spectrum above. 7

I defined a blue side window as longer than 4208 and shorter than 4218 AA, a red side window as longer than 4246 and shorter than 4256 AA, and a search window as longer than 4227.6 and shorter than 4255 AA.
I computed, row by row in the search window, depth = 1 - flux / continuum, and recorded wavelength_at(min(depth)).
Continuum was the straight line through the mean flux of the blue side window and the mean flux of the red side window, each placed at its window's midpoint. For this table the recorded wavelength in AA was 4243.65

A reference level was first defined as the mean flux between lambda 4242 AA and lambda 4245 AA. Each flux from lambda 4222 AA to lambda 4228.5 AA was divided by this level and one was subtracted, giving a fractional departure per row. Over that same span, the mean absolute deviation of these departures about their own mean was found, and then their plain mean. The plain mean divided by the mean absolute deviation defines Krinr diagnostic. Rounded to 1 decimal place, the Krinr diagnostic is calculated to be -4.3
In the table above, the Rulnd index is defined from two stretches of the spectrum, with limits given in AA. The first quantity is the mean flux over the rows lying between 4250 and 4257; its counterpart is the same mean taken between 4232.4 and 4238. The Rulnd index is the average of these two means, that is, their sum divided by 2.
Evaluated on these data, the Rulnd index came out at 15.9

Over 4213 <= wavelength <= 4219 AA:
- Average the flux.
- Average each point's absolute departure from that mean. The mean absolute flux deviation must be 0.11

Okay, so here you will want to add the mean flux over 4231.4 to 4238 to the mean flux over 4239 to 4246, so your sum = 32.4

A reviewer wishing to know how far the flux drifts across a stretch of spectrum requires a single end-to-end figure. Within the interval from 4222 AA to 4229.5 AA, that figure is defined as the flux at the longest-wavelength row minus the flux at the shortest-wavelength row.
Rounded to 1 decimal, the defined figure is -1.1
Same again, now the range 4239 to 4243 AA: 1.5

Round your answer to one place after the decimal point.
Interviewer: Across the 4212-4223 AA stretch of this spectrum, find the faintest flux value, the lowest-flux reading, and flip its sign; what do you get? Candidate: -15.7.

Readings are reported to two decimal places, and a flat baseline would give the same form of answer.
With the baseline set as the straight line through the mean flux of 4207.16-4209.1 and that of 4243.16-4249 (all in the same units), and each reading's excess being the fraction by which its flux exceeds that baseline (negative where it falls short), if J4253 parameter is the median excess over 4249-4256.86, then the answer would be -0.03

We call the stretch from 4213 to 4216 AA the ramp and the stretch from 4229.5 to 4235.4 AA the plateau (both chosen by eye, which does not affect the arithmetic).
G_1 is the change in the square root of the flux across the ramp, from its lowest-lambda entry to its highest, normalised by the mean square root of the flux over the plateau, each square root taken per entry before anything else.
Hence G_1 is -0.010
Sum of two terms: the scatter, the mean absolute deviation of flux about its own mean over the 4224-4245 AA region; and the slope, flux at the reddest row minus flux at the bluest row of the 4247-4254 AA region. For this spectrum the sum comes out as 0.6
